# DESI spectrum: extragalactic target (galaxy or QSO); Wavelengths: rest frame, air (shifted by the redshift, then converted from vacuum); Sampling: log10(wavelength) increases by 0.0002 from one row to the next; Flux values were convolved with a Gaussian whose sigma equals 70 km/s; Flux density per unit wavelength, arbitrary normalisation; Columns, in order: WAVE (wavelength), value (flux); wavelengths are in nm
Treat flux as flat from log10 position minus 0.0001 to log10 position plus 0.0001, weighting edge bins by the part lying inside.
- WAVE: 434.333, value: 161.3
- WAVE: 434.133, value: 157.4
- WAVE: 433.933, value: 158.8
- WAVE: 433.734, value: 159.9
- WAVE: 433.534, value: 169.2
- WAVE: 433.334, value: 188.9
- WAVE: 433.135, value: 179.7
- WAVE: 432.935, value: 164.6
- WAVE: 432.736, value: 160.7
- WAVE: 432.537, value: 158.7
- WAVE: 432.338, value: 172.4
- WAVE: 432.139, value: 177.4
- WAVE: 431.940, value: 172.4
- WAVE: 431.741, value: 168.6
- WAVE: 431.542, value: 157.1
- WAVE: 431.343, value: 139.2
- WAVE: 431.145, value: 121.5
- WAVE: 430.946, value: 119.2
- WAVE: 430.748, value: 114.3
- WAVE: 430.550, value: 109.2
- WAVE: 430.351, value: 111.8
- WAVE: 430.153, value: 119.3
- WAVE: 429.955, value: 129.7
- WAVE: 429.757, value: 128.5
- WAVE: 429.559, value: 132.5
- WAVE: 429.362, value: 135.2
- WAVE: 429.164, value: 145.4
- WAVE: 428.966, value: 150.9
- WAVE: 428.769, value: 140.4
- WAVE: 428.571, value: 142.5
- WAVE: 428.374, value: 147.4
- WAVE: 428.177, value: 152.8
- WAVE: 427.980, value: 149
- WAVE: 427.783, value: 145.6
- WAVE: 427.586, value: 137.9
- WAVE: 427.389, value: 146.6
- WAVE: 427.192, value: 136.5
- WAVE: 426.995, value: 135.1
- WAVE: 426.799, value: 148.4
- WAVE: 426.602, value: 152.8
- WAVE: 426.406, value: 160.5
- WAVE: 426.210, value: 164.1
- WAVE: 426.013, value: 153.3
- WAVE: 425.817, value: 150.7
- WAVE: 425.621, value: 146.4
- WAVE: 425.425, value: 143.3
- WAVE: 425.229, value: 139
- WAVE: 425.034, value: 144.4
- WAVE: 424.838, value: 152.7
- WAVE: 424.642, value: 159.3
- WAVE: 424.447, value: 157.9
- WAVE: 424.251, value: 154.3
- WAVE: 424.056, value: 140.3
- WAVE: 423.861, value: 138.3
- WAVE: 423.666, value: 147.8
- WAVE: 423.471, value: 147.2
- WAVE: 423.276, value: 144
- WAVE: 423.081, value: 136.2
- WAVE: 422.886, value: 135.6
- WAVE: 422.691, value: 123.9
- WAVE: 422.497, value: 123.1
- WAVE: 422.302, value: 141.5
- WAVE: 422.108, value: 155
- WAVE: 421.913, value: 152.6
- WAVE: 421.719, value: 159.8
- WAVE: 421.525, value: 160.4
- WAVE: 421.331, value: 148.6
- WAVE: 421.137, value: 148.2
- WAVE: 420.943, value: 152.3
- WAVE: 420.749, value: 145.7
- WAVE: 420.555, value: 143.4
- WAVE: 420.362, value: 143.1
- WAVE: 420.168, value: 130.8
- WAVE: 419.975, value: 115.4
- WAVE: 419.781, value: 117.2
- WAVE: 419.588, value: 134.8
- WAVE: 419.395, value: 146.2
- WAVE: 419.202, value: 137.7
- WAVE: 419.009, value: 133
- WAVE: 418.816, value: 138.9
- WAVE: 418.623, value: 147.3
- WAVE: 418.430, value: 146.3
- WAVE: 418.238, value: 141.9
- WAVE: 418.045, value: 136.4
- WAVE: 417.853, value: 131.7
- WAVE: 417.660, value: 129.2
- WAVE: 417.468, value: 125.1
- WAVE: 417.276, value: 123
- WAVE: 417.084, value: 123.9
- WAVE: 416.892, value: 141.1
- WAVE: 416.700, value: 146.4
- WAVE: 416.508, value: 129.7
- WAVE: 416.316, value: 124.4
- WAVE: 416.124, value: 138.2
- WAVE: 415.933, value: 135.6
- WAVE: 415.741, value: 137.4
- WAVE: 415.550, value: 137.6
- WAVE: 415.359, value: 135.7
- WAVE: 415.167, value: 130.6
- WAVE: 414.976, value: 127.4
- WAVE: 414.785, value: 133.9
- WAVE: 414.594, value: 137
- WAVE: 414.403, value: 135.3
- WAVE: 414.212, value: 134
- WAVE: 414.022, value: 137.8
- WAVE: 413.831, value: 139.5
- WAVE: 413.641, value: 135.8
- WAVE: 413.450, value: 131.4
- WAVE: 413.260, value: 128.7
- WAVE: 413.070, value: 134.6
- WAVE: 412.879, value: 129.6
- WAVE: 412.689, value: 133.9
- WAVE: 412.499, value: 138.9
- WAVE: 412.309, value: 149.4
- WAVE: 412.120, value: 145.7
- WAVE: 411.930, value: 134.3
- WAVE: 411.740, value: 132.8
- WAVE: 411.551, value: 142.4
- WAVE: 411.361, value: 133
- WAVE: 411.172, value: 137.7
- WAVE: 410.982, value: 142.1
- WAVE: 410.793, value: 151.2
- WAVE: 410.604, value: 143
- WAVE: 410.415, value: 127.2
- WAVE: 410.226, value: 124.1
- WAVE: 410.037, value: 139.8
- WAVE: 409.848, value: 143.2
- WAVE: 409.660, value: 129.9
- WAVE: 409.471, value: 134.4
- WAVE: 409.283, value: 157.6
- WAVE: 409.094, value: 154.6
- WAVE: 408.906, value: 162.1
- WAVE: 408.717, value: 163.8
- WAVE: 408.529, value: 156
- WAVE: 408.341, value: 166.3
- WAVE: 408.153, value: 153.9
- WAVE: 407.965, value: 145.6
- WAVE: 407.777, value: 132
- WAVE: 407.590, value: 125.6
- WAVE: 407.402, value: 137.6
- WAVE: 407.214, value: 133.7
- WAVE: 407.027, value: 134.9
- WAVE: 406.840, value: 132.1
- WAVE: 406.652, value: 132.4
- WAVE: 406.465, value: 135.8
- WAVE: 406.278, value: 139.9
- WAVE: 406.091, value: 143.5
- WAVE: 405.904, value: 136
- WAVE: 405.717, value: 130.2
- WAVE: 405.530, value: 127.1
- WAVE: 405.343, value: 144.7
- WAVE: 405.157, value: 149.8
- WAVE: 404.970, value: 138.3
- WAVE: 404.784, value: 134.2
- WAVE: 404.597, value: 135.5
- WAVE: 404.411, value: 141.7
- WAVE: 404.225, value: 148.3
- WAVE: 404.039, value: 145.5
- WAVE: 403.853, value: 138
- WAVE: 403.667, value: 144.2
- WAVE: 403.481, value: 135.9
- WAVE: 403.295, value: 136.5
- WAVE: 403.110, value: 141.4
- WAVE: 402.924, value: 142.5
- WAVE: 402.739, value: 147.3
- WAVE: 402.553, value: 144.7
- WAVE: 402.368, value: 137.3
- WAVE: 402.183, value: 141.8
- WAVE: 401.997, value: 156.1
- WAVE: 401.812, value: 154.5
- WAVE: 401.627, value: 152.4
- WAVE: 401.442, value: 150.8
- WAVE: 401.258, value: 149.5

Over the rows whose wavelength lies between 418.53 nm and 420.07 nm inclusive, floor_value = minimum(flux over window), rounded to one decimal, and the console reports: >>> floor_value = 115.4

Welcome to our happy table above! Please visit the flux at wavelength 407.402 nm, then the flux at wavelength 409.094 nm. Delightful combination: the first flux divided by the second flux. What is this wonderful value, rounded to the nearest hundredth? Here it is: 0.89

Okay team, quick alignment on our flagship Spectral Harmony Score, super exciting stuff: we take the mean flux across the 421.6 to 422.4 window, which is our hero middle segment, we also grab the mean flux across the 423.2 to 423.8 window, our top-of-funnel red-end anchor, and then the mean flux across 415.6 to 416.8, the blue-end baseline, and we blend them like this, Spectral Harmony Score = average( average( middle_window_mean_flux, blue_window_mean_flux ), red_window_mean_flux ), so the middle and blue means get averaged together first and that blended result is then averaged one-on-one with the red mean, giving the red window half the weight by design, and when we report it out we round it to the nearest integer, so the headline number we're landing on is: 145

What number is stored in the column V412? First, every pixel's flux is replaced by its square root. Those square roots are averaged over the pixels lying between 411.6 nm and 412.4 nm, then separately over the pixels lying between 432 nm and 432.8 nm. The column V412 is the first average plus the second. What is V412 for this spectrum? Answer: 24.8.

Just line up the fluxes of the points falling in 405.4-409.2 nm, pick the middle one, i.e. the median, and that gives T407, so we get 137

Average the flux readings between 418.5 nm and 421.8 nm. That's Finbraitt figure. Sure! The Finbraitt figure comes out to 141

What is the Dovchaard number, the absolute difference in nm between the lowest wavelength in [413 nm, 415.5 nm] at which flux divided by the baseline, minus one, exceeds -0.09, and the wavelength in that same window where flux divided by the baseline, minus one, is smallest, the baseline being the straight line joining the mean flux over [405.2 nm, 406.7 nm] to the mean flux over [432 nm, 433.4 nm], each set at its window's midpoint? 1.91 nm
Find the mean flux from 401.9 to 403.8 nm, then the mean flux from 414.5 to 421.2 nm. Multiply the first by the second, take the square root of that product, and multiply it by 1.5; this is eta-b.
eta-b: 209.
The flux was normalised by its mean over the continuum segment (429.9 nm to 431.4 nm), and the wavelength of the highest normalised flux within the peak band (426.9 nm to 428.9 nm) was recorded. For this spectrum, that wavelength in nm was 428.177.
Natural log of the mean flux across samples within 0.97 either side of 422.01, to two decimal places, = 4.98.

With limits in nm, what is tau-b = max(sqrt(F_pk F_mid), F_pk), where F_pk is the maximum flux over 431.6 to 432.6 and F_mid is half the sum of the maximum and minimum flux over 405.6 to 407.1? 177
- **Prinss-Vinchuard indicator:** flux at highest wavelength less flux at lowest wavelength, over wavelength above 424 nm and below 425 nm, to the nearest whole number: 12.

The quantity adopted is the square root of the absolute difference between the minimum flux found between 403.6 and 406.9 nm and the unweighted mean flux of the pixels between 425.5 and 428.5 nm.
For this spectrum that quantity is 4.6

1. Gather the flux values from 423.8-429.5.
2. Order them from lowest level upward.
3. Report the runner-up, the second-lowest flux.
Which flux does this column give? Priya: 135.2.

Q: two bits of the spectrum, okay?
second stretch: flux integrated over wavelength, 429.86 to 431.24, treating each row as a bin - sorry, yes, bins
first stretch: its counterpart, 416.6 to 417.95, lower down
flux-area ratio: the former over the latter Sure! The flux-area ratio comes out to 0.92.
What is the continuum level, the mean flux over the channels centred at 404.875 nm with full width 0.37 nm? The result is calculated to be 136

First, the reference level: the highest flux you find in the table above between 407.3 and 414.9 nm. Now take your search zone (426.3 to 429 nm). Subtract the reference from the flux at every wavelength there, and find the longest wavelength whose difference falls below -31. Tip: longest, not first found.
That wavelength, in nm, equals 426.995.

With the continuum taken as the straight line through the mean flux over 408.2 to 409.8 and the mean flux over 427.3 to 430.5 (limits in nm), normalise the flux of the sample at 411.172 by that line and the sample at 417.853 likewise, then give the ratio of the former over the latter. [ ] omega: 1.01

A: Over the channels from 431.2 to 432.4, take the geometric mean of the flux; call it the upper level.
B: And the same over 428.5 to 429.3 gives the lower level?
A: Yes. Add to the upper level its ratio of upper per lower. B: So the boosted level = 165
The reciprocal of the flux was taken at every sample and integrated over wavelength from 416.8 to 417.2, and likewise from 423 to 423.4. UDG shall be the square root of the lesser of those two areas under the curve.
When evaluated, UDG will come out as 0.053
